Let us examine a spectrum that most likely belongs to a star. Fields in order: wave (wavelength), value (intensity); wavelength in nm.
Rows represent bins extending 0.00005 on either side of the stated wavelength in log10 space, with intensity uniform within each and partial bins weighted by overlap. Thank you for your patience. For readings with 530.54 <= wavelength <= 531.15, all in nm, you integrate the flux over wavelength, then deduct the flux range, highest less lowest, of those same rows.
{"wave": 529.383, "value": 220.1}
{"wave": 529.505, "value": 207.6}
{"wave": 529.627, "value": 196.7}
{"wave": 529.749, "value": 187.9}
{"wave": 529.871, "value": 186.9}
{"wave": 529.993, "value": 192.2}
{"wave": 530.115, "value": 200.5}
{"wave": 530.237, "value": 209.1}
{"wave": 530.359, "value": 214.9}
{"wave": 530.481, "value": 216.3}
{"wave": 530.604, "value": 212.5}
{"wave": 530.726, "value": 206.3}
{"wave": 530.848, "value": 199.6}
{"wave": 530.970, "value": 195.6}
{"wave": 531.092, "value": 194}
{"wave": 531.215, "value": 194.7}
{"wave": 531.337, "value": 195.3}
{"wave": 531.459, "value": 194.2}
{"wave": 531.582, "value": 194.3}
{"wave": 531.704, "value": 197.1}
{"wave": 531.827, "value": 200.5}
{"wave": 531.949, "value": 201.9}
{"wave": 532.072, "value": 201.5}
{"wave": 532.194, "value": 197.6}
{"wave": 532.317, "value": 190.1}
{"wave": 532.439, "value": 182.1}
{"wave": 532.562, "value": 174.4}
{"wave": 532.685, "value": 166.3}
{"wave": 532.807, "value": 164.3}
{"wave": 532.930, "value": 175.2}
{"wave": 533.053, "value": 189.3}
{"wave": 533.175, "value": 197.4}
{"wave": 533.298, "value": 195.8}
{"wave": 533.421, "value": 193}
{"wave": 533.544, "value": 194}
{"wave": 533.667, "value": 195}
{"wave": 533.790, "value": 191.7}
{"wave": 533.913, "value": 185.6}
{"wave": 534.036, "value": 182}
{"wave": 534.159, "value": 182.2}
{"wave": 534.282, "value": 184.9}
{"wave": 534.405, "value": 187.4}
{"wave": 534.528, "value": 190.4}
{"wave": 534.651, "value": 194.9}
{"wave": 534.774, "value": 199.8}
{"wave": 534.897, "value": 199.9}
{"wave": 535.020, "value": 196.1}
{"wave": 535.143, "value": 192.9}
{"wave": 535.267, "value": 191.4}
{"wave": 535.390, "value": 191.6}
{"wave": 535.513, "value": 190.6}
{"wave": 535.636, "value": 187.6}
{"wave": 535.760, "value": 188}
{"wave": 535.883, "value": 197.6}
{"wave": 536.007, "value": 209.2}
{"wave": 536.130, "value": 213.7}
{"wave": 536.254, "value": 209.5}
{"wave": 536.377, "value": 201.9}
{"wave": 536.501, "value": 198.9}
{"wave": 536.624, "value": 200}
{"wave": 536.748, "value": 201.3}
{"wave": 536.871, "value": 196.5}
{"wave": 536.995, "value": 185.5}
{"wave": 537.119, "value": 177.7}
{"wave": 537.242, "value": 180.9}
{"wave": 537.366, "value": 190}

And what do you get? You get 105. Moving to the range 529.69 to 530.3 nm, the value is 97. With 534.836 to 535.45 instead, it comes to 111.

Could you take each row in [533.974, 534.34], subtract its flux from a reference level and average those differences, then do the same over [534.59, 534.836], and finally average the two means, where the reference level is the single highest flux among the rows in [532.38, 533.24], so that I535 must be 7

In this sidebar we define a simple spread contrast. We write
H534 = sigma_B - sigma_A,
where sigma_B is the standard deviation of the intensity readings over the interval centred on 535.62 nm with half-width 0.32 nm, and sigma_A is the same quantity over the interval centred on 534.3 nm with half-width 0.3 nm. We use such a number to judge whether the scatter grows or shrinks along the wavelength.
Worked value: 0.4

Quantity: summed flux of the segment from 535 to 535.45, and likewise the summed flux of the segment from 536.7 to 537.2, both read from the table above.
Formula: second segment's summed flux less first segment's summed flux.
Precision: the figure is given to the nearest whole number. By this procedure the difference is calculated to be -11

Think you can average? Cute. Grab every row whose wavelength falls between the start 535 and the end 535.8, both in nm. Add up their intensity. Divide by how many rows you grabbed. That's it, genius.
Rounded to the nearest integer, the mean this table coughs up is 191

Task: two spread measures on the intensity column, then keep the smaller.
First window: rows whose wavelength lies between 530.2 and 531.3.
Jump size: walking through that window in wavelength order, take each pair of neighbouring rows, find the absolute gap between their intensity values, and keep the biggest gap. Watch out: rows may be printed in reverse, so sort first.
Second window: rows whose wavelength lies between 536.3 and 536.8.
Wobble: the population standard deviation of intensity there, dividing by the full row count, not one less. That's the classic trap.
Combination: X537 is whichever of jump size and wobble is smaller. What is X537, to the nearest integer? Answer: 1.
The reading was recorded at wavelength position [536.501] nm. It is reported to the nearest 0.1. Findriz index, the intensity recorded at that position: 198.9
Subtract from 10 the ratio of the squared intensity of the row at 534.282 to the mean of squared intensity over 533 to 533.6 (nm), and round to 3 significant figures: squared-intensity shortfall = 9.09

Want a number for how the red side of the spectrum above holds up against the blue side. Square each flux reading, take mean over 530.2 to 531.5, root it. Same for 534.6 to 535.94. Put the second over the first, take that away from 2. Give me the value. 1.046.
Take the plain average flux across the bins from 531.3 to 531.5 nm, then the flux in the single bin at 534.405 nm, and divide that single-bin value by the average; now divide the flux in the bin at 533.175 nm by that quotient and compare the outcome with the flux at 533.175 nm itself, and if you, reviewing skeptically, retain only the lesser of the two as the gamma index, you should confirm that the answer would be 197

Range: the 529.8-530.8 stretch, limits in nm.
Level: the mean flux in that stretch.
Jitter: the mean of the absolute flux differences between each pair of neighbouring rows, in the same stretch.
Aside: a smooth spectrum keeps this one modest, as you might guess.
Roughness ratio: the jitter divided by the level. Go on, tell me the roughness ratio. 0.0275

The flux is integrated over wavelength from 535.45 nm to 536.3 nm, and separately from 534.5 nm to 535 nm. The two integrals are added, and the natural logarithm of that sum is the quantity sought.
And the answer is 5.59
